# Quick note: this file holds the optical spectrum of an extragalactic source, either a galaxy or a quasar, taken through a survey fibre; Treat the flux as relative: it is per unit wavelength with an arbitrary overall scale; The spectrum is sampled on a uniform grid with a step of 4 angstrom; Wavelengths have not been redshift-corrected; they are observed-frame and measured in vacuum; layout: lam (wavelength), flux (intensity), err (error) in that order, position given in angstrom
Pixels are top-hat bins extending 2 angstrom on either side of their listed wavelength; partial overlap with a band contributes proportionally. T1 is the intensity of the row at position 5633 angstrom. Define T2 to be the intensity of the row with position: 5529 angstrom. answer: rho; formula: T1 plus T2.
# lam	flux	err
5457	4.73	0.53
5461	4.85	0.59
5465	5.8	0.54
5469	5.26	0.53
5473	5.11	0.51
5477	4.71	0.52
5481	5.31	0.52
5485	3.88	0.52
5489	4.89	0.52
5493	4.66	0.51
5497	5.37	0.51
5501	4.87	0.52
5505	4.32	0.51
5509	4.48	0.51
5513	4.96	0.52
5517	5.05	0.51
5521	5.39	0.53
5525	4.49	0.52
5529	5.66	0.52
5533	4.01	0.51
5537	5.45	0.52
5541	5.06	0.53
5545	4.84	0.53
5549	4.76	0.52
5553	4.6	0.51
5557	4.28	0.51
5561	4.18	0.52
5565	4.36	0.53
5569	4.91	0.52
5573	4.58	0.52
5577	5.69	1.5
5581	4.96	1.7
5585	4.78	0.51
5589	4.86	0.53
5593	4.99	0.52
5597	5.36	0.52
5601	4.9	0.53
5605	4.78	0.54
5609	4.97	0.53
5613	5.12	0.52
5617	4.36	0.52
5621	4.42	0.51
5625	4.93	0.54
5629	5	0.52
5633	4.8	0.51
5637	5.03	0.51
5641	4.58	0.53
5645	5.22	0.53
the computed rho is 10.5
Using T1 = 4.8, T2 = 5.66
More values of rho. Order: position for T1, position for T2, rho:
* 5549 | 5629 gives 9.8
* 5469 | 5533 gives 9.3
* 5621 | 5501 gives 9.3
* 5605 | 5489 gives 9.7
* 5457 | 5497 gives 10.1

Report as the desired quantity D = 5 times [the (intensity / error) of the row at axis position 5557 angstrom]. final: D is 42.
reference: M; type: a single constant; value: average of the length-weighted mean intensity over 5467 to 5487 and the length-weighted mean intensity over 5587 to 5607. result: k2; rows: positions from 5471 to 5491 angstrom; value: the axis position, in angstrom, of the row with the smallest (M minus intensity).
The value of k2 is 5481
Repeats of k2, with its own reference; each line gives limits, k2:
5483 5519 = 5497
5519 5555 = 5529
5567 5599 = 5577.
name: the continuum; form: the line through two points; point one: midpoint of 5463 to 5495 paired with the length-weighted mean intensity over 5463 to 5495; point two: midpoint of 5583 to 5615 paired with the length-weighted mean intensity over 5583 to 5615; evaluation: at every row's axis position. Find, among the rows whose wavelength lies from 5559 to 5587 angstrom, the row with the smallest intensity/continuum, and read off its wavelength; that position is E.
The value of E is 5561 angstrom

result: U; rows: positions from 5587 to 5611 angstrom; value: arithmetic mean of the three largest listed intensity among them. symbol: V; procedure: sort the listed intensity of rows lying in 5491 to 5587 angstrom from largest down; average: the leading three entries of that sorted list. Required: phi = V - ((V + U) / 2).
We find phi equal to 0.25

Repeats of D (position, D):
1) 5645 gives 49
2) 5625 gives 46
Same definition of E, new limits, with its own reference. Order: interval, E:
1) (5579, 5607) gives 5605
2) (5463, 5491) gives 5485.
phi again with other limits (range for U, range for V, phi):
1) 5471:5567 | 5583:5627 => -0.17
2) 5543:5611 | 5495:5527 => -0.04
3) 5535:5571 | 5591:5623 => 0.01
